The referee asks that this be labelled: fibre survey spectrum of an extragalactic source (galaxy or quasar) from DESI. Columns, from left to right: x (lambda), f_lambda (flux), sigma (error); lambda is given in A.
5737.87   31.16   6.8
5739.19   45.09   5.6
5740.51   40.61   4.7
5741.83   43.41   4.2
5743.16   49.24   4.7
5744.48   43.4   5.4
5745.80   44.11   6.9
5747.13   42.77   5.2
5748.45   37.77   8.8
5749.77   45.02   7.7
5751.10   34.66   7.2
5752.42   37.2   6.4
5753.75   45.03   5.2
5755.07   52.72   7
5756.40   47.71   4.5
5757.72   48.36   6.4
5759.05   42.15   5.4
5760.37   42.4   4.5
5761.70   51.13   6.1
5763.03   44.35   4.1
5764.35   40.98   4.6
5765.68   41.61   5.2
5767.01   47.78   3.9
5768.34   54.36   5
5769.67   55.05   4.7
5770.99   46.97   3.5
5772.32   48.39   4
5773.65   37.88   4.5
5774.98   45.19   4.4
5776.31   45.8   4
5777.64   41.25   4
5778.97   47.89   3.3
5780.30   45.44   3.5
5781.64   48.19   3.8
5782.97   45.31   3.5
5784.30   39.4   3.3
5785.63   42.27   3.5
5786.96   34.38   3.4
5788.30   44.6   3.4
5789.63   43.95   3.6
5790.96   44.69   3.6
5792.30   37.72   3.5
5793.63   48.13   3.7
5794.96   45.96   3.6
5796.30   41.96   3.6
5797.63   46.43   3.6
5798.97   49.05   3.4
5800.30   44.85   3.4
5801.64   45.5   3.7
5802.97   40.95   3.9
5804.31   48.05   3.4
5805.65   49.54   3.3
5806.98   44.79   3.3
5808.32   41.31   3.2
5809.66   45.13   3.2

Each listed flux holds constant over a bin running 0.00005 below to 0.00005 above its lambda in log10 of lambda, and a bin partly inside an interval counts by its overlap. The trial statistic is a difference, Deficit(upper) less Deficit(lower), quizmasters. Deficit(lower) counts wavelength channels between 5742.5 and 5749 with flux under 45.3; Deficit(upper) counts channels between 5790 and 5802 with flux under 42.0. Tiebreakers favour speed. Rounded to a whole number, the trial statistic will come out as -2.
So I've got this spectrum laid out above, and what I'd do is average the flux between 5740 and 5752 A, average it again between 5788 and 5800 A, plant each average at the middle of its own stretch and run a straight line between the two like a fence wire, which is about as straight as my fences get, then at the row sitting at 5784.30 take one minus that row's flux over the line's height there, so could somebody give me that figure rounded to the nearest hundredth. 0.11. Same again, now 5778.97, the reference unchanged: -0.09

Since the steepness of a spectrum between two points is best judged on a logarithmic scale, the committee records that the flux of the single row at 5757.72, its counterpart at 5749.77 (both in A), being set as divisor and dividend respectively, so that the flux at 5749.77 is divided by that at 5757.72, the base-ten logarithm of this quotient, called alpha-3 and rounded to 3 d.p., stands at -0.031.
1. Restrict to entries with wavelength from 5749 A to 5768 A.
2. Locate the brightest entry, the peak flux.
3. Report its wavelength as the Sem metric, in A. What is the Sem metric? 5755.07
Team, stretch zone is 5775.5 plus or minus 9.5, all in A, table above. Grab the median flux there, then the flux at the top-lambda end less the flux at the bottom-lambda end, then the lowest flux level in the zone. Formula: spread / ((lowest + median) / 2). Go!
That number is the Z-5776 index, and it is -0.20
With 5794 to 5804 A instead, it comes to -0.12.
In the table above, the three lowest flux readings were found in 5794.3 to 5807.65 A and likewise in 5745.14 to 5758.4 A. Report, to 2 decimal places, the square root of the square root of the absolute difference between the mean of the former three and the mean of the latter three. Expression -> 1.57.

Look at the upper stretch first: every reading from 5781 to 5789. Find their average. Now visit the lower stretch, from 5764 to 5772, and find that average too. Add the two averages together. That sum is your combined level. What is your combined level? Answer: 90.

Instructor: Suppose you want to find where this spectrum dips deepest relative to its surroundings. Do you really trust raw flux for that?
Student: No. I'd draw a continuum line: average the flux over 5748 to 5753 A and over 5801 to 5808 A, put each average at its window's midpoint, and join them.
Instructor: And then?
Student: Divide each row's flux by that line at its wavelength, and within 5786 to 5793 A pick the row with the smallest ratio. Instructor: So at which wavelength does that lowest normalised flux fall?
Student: 5786.96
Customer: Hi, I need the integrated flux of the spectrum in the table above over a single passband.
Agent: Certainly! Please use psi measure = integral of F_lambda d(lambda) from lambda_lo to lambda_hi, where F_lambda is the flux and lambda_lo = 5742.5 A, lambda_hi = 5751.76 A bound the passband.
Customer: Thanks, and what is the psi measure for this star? 393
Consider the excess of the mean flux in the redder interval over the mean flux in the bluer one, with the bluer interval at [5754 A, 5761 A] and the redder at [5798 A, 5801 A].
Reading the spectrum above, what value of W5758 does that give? 0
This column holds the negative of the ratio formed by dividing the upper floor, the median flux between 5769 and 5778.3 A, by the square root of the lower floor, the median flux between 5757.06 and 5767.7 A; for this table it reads -7.0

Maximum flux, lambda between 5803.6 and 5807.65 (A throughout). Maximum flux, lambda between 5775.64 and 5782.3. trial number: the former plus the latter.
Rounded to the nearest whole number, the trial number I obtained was 98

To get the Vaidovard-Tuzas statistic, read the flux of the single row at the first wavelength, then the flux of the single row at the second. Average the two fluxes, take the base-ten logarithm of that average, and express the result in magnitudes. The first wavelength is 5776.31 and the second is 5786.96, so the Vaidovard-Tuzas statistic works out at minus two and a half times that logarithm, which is -4.01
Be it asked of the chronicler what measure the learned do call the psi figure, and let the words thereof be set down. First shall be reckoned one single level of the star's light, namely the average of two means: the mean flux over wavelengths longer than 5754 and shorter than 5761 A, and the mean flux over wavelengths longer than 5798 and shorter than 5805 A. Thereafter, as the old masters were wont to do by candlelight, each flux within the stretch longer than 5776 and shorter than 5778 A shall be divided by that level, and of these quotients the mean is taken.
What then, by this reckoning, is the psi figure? 0.94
